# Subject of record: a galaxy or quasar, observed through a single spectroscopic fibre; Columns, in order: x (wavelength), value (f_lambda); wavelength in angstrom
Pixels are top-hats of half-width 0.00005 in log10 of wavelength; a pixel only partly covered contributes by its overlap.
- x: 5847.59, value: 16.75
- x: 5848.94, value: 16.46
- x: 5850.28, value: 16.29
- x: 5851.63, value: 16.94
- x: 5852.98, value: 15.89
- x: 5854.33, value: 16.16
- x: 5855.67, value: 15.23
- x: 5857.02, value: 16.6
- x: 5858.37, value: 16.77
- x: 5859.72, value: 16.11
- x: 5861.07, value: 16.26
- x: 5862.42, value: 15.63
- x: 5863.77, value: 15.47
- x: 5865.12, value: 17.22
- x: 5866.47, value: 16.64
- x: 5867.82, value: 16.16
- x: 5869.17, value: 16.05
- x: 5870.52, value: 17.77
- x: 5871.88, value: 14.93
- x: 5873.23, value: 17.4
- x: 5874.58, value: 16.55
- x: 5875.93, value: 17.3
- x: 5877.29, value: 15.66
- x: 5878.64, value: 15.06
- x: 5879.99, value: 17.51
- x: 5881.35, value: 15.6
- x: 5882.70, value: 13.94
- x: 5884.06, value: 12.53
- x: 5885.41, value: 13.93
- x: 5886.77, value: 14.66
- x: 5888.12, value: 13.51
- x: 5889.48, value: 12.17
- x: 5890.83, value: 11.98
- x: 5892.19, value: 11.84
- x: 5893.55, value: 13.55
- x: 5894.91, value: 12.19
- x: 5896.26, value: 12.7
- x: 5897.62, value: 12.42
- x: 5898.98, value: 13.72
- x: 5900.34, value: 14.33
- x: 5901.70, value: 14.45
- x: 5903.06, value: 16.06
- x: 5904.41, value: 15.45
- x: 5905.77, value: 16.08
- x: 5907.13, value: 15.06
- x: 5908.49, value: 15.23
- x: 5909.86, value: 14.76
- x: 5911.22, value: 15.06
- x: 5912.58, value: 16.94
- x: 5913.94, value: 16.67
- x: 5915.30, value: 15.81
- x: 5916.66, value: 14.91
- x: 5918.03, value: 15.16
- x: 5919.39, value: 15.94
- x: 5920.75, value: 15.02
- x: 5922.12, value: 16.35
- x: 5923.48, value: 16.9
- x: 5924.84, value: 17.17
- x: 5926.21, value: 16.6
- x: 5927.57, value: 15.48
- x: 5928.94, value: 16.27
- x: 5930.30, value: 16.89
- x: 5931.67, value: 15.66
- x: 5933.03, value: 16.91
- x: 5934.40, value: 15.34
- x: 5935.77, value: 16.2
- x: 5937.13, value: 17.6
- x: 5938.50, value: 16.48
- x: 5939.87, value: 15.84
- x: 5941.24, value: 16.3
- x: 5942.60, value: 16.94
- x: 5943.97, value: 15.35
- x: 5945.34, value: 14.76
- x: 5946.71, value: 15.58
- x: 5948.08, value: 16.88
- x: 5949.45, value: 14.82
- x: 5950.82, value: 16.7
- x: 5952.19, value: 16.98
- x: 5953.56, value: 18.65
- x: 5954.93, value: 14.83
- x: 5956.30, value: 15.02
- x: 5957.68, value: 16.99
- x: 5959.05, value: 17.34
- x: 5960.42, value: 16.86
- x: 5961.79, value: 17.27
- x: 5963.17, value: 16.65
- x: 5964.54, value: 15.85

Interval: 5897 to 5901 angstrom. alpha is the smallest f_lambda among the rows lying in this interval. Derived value 12.42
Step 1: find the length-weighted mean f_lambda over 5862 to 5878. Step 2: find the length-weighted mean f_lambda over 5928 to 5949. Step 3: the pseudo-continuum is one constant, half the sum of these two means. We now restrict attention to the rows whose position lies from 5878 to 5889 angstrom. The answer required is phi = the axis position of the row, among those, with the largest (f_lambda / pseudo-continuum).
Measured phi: 5879.99 angstrom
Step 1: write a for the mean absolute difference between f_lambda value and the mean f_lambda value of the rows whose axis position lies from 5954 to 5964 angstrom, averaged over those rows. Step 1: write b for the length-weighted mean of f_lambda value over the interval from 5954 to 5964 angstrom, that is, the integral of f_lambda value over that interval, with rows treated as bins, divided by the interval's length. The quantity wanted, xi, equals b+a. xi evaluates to 17.3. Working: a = 0.86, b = 16.5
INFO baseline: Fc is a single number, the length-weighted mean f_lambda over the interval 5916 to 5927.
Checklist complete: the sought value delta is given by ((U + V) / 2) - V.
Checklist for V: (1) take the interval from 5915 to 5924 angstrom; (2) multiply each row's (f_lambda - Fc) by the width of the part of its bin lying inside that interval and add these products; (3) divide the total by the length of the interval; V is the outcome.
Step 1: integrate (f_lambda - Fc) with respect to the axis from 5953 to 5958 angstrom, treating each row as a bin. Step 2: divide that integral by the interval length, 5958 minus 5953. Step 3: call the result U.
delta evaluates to 0.28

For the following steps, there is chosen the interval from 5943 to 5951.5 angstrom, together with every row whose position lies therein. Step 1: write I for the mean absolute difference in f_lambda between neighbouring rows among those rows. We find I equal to 1.3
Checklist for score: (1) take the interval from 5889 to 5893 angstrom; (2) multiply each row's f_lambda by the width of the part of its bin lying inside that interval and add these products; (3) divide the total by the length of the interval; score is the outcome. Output 12.0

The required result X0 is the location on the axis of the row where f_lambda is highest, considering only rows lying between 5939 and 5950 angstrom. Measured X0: 5942.60 angstrom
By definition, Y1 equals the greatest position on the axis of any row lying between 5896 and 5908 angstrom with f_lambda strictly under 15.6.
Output 5907.13 angstrom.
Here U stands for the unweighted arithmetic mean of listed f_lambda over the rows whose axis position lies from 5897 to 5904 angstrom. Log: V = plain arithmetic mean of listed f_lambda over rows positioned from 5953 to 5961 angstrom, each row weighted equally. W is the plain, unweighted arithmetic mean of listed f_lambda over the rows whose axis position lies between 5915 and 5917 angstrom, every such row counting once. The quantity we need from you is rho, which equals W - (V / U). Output 14.2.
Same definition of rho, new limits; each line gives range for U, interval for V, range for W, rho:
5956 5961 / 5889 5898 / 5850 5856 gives 15.4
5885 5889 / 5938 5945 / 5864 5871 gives 15.6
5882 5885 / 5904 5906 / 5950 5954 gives 16.3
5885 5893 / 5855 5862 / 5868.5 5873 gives 15.0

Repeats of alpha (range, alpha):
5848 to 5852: 16.29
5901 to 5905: 14.45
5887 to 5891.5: 11.98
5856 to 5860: 16.11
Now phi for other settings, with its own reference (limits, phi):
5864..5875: 5870.52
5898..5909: 5905.77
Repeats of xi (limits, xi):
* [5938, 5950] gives 16.6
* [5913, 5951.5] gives 16.8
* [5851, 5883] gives 17.0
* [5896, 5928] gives 16.3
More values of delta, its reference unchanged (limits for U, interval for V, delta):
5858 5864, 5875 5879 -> -0.03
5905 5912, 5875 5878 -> -0.60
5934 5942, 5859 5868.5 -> 0.06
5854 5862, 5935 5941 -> -0.16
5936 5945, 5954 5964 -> -0.06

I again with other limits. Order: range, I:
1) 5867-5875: 1.6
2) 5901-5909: 0.8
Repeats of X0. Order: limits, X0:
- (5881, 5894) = 5881.35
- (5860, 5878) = 5870.52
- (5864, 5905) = 5870.52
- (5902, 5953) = 5937.13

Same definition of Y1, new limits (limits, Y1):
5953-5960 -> 5956.30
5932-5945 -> 5943.97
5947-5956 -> 5954.93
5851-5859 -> 5855.67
